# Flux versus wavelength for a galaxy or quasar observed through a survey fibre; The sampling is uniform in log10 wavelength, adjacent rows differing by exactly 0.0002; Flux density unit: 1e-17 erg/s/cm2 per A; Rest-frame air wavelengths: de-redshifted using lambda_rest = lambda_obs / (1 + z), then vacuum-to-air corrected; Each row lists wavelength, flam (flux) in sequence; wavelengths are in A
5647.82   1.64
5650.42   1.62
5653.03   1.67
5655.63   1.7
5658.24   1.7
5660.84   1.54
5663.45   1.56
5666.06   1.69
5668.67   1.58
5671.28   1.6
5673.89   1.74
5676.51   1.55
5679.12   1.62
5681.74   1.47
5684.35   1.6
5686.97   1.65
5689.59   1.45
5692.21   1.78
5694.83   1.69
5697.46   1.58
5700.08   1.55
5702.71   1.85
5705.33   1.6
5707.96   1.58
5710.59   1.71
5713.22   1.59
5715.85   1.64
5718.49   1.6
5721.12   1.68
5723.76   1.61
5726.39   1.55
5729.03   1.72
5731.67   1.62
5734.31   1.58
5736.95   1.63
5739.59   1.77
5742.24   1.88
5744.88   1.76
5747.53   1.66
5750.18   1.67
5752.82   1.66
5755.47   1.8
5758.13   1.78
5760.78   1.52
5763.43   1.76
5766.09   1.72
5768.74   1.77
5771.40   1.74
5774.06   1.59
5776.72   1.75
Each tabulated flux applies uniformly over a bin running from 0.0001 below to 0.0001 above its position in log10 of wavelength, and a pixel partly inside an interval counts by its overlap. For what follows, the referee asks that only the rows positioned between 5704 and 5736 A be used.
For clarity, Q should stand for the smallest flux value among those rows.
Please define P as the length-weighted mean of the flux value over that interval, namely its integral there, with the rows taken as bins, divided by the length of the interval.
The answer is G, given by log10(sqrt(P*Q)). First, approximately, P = 1.62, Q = 1.55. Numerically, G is 0.200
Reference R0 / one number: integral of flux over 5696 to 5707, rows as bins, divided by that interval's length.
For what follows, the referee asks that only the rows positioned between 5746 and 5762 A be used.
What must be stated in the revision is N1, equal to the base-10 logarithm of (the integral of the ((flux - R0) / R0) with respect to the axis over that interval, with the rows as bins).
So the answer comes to -0.40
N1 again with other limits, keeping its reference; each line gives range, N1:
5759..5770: -0.45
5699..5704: -0.72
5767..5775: -0.51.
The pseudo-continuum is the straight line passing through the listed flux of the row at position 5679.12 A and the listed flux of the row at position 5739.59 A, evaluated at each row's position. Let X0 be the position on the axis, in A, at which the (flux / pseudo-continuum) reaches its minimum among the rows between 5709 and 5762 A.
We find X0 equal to 5760.78 A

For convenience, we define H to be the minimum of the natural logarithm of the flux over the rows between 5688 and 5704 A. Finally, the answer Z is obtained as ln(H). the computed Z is -0.99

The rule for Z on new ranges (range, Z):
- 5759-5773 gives -0.87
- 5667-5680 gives -0.82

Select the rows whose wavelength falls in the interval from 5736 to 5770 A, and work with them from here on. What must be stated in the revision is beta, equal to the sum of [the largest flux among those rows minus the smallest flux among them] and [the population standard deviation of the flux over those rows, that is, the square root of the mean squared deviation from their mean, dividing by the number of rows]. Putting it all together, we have 0.448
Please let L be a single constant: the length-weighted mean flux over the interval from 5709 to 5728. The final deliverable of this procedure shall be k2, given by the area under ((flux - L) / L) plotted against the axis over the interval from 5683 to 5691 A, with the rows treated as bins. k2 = -0.3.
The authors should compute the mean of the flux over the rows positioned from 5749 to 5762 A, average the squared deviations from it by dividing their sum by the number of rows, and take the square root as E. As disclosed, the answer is 0.100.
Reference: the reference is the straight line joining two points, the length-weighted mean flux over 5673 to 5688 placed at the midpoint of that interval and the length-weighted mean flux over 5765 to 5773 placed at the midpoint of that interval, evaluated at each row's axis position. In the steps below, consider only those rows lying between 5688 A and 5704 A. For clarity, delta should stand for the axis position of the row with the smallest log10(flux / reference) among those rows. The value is 5689.59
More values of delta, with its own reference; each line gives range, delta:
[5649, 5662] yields 5660.84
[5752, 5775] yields 5760.78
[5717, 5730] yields 5726.39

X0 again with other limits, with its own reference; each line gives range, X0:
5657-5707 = 5689.59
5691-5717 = 5700.08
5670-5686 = 5681.74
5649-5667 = 5660.84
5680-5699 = 5689.59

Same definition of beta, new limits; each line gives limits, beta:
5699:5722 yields 0.387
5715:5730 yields 0.225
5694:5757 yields 0.420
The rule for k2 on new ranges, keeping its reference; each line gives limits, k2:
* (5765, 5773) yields 0.6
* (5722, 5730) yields 0.0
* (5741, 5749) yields 0.7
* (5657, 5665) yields -0.1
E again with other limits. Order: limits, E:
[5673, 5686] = 0.089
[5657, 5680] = 0.069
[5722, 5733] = 0.061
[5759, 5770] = 0.101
